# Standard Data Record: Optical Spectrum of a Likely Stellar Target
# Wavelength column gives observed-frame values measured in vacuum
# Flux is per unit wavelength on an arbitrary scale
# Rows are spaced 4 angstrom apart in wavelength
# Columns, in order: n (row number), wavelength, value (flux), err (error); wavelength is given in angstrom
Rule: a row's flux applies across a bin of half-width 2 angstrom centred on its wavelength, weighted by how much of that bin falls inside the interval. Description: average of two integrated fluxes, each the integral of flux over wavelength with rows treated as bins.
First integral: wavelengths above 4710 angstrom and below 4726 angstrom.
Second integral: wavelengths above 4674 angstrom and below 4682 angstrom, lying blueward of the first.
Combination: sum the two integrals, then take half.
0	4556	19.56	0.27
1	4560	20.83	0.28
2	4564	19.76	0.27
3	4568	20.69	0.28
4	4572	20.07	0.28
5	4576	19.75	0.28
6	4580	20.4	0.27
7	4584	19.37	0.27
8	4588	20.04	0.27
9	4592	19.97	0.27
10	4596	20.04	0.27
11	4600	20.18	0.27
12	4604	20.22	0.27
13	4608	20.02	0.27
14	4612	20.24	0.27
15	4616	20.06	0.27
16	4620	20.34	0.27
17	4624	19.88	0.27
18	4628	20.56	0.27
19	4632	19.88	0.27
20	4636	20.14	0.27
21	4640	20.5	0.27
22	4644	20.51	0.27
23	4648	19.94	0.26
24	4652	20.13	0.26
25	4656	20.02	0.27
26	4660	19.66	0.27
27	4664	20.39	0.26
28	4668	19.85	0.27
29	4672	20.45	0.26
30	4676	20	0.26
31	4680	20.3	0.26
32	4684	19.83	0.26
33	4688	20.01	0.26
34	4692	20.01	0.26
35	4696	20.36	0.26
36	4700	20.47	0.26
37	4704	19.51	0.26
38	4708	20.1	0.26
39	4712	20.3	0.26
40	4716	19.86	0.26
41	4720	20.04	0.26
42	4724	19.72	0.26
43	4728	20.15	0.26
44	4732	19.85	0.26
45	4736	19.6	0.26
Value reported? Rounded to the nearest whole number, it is 240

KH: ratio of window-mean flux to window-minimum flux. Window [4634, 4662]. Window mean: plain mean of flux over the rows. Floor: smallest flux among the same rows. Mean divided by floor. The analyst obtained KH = 1.02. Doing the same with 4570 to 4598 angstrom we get 1.03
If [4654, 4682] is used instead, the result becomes 1.02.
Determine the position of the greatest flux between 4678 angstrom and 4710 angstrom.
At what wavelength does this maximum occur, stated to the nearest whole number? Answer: 4700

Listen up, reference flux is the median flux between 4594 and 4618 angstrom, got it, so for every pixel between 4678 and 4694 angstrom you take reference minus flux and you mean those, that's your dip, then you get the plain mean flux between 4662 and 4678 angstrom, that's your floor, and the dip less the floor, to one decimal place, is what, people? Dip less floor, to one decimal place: -20.1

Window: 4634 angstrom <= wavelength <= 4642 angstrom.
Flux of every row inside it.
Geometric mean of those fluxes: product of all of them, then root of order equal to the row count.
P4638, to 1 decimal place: 20.3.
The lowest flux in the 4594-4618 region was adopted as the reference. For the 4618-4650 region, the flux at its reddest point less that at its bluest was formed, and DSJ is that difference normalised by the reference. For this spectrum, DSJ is -0.020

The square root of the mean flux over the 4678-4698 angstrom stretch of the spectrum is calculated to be 4.484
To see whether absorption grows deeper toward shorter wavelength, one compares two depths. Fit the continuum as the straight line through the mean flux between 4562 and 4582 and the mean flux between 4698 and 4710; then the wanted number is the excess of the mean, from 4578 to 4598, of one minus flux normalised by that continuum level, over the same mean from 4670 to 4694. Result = 0.011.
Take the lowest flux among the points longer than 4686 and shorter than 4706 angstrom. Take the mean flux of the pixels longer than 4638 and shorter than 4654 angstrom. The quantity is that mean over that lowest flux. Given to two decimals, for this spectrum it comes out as 1.04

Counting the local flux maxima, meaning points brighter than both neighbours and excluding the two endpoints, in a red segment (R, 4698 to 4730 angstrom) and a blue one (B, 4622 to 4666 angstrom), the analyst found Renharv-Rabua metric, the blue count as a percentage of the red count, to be 150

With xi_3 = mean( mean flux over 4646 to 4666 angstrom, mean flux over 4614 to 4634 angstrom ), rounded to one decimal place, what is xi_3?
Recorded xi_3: 20.1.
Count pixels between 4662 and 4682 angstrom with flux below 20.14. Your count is 2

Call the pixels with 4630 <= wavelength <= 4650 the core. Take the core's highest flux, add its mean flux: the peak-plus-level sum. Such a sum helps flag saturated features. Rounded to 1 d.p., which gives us 40.7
